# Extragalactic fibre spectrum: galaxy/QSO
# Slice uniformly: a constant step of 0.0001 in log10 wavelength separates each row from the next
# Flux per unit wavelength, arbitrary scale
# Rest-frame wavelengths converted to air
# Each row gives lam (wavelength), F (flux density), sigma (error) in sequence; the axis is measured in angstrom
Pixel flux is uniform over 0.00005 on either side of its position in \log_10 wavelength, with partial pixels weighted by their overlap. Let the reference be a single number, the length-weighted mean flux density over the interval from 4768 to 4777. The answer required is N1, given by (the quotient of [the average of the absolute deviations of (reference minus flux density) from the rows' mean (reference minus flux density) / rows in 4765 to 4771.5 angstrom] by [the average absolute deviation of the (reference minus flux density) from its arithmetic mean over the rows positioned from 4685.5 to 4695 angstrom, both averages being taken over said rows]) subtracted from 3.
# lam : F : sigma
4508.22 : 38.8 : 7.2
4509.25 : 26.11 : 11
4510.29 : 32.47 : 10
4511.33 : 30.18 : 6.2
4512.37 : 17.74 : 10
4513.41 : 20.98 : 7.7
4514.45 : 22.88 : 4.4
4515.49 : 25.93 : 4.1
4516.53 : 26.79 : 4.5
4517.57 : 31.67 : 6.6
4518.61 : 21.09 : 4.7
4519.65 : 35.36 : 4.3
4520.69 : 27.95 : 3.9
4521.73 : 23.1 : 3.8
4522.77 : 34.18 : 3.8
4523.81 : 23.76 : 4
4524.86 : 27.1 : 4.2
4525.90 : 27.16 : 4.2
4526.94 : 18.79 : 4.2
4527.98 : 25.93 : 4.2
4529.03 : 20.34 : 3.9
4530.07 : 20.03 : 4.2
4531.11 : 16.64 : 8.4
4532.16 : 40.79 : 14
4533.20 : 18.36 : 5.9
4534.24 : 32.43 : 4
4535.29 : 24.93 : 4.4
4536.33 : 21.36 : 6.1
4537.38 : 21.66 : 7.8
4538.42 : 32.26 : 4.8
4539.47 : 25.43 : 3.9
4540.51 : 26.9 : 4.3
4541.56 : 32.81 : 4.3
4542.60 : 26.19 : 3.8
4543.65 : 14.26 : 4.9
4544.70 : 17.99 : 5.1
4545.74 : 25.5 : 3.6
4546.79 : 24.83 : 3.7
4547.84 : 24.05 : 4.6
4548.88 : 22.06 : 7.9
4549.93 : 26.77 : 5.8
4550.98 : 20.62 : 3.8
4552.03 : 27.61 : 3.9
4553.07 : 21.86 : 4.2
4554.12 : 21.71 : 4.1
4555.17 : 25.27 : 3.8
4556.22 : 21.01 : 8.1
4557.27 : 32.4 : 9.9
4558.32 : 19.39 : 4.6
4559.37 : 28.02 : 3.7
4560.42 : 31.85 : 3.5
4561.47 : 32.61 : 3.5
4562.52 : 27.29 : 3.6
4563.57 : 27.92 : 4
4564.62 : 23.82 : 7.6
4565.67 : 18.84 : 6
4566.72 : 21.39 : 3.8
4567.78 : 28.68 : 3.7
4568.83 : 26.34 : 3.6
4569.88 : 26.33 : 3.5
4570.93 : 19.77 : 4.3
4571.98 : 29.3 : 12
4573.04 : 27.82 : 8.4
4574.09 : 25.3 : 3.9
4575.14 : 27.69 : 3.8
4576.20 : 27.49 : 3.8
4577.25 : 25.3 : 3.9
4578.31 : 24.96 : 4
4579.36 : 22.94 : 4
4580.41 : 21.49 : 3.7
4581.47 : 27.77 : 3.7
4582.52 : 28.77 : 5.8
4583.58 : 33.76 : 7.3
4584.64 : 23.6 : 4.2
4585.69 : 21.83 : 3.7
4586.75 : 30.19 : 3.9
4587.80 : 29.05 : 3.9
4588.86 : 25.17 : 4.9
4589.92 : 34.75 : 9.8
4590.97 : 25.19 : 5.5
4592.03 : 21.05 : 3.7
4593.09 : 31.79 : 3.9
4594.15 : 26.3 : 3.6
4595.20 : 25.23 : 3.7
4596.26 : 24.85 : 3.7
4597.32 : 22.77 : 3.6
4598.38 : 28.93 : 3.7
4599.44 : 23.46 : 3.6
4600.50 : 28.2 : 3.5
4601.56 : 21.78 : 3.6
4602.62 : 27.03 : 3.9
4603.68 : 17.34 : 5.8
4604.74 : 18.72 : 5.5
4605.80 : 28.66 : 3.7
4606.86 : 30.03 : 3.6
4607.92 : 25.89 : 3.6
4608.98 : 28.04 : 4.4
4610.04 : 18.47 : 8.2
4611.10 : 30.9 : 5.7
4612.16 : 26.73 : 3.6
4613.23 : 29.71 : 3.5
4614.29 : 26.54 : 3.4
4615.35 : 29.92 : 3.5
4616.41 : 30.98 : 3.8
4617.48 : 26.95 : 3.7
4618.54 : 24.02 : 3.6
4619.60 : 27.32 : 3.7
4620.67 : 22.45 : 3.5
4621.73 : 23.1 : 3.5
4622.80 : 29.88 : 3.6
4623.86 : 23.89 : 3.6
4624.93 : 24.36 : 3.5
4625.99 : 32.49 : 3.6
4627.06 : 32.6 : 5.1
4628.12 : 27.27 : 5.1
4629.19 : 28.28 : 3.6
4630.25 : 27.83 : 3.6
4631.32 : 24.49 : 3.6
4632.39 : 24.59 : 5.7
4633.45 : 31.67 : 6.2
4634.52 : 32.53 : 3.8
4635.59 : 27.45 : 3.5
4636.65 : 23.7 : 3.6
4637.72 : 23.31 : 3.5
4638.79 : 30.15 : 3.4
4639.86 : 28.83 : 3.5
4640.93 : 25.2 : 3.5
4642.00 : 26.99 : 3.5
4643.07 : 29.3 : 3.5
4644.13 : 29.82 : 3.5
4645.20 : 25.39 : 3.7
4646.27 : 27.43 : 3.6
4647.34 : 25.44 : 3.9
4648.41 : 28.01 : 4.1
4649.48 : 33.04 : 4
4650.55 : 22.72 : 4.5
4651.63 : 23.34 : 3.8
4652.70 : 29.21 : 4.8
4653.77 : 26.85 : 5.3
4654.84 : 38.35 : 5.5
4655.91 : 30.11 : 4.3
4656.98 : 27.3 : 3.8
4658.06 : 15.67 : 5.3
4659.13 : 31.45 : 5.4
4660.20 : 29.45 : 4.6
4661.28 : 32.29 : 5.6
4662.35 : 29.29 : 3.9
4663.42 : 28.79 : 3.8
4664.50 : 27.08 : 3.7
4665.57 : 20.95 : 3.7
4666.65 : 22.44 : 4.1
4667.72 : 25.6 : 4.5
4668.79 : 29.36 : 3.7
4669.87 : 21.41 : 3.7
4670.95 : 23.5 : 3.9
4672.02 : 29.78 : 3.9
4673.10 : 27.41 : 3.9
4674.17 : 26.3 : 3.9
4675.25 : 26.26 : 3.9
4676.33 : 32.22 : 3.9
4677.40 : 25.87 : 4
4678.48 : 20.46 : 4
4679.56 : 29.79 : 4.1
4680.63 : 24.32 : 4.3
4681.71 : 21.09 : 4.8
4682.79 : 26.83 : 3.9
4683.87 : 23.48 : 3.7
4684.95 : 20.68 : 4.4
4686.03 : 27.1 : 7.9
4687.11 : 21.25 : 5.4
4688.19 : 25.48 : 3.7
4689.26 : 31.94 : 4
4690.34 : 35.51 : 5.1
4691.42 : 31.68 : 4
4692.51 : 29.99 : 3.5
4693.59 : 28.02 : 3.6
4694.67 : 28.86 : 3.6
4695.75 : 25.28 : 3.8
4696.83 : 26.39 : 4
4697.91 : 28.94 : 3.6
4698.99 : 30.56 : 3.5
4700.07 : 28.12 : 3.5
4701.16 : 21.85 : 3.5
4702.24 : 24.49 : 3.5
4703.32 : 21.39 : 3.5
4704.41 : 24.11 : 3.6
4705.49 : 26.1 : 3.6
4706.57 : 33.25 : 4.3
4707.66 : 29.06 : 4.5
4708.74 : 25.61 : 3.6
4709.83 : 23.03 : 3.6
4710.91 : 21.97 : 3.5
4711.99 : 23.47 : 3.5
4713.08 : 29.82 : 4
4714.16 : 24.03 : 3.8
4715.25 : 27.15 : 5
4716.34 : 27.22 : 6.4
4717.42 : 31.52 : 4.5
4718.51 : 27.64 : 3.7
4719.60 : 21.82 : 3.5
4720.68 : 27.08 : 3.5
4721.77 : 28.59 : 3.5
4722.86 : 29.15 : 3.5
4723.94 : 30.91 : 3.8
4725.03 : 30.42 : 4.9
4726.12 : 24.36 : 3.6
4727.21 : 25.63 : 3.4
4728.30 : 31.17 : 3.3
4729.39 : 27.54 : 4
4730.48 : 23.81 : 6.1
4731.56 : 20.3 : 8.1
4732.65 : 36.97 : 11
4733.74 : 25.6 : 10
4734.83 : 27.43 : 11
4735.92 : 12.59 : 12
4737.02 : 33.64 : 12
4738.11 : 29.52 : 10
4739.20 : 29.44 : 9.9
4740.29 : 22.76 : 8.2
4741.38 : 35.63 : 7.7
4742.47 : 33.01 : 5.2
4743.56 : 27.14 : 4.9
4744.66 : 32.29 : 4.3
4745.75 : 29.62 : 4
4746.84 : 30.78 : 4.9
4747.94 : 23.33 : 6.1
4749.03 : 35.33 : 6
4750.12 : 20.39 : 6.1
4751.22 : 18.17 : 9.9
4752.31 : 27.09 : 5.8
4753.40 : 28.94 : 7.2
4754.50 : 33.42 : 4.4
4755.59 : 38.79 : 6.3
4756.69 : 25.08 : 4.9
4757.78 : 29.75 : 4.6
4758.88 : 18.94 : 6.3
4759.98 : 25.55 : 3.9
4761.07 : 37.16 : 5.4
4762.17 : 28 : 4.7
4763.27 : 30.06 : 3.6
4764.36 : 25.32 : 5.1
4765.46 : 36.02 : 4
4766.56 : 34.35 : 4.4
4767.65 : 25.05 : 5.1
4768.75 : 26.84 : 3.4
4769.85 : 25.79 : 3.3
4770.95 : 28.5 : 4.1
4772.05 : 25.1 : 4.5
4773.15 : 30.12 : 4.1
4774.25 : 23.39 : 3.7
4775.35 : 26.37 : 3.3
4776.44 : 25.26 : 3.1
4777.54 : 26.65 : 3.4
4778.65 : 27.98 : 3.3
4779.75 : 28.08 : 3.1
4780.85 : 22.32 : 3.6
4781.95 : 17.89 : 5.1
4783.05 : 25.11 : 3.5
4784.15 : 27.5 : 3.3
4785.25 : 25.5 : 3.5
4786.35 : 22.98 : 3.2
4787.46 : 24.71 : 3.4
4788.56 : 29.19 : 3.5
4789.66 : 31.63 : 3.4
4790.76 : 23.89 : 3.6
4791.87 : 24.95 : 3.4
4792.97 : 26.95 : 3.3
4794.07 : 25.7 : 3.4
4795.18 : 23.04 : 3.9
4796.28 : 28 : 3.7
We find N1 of 1.73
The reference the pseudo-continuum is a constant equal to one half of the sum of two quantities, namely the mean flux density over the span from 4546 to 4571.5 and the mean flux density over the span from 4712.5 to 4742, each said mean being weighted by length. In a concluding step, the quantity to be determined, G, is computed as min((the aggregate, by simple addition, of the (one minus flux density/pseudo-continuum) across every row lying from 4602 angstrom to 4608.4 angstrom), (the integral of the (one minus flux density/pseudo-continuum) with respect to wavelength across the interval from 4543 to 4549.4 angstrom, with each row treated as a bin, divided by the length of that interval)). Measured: 0.18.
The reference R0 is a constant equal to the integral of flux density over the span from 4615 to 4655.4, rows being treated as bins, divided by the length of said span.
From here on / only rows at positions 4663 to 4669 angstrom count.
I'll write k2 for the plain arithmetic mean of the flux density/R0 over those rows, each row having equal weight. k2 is 0.931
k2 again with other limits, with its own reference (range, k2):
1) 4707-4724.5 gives 0.969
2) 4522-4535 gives 0.922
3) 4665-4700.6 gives 0.963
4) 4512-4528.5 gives 0.929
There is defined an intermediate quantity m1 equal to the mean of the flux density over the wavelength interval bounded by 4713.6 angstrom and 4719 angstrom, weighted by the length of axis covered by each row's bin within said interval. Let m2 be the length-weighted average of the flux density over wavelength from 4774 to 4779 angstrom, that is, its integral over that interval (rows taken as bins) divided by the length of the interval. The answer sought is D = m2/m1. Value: 0.94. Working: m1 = 27.5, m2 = 26.0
